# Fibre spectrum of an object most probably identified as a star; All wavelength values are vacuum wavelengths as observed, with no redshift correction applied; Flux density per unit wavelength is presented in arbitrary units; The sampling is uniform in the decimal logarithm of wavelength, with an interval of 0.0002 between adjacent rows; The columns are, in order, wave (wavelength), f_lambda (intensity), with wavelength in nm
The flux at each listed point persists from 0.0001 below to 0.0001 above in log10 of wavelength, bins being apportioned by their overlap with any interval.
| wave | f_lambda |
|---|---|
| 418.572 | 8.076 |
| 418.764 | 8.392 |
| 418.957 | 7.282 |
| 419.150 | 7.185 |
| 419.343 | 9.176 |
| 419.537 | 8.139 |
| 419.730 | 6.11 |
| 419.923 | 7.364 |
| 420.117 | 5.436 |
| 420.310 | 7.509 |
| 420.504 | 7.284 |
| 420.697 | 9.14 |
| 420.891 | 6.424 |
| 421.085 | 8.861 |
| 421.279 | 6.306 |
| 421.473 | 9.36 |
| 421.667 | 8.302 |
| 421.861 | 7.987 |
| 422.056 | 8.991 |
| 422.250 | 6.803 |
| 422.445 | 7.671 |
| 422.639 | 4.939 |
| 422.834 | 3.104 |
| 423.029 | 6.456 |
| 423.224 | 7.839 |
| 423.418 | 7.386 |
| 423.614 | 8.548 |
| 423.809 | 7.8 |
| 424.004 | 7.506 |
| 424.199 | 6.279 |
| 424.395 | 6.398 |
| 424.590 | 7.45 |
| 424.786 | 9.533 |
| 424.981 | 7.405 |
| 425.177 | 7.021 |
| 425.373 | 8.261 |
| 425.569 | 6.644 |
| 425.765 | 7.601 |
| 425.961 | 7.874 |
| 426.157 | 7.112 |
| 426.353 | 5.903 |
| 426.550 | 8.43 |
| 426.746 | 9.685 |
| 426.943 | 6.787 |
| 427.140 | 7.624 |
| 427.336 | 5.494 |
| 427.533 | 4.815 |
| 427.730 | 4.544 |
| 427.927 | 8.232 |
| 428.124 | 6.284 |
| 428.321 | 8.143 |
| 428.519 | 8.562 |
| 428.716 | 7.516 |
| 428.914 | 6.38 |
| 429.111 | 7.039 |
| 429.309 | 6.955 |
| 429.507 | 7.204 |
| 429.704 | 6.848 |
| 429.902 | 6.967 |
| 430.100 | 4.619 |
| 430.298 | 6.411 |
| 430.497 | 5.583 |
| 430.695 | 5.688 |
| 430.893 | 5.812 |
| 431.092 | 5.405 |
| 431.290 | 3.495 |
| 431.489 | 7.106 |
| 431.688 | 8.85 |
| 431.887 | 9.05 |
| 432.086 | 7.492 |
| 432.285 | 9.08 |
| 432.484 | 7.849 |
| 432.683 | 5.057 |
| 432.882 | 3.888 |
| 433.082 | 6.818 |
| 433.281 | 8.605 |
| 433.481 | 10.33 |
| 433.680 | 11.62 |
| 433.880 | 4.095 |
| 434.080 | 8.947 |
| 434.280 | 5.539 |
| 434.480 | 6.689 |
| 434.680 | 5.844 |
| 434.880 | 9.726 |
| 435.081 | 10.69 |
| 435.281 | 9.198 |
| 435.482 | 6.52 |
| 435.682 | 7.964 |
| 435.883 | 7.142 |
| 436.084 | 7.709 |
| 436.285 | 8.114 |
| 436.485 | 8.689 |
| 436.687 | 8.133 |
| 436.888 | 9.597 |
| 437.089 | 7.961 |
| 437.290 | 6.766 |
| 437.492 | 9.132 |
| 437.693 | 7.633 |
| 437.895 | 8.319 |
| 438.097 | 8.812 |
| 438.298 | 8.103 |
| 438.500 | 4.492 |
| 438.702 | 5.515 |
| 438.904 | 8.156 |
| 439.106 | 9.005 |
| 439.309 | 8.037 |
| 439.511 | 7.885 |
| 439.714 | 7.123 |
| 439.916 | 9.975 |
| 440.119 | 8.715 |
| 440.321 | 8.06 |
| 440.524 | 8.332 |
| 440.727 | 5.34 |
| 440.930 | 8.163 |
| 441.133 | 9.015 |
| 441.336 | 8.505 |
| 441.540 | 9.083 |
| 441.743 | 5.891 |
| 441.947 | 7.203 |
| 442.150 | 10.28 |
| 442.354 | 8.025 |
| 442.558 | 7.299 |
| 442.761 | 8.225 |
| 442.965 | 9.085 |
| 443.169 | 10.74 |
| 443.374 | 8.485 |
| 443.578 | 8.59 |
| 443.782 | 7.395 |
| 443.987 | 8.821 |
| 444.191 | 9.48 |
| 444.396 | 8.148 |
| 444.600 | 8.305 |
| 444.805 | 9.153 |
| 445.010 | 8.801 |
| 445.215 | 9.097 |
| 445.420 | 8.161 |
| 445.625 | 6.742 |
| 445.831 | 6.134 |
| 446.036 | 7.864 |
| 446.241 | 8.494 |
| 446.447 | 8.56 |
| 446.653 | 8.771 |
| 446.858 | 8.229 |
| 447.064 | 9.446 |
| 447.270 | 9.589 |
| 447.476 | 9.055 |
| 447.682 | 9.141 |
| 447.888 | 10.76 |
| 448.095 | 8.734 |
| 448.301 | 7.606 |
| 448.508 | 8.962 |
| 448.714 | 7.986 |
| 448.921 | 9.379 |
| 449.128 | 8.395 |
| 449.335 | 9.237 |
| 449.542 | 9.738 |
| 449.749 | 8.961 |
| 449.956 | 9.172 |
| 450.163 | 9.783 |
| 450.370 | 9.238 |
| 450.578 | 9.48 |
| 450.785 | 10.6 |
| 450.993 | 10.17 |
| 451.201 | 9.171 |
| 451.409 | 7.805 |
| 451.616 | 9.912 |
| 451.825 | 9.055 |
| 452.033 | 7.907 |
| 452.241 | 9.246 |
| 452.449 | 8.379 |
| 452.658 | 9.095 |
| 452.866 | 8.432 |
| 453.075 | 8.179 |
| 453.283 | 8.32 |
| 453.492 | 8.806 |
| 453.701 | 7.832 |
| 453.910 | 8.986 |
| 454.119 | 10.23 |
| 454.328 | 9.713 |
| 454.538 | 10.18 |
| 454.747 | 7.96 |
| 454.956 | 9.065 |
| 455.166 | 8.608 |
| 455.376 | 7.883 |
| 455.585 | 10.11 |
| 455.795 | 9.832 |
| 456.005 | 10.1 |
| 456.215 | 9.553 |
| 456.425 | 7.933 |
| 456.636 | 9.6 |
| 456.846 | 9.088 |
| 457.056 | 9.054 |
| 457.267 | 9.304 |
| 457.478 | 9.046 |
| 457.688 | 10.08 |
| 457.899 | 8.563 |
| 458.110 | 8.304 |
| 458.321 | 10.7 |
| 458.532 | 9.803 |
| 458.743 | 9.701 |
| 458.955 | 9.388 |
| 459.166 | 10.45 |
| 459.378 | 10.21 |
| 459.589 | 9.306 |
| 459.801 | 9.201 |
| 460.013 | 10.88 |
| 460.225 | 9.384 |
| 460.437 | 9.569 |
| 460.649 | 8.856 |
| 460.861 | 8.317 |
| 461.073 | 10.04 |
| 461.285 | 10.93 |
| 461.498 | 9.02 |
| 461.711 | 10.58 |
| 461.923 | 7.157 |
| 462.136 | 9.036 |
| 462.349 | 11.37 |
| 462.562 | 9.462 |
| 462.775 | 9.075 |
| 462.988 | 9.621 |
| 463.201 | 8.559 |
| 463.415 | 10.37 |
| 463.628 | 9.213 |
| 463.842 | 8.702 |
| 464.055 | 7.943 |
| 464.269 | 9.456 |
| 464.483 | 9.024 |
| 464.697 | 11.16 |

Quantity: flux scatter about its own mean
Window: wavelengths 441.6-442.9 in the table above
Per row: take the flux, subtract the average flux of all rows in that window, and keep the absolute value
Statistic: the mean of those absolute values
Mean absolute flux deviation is 1.02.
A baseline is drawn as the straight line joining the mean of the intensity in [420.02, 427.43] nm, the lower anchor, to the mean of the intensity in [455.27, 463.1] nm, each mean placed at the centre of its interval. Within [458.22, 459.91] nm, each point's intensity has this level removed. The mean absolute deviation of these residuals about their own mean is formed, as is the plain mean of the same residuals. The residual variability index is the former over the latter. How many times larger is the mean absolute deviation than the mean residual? 1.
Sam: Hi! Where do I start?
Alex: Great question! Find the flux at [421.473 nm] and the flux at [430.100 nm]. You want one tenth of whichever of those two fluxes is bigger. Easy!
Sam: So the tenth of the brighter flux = 0.94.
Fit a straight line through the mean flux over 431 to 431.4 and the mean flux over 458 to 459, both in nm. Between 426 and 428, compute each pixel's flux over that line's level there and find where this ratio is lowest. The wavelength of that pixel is 427.730 nm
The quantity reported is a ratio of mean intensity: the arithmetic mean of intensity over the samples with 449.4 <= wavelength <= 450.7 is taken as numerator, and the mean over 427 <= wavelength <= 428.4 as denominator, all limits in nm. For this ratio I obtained 1.5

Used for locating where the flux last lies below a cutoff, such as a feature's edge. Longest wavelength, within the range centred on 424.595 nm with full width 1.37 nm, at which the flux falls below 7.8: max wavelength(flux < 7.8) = 425.177 nm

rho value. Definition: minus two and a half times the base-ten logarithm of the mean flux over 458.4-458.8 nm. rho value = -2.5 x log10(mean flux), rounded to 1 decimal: -2.5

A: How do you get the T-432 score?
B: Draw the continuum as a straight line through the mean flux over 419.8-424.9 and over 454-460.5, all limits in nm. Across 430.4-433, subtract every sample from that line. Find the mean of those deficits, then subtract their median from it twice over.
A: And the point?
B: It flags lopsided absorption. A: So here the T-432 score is -2.67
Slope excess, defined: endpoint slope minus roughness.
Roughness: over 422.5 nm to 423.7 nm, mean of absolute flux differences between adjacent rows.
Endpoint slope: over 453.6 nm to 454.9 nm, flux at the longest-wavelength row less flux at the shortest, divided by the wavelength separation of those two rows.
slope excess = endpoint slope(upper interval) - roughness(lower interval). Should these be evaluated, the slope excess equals -1.5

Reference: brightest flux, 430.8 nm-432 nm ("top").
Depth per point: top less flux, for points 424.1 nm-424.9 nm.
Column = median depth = 2.1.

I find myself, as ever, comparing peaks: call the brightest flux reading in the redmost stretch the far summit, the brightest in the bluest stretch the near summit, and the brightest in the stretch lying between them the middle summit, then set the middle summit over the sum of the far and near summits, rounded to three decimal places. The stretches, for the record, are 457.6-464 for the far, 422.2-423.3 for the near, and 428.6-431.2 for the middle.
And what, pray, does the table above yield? 0.391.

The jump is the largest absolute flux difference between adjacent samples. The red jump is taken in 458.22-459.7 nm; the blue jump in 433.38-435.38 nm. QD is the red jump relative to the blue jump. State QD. 0.14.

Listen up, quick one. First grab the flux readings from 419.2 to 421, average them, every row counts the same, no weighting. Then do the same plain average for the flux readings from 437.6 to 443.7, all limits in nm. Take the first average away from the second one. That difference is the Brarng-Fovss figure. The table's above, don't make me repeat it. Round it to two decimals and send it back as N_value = 0.67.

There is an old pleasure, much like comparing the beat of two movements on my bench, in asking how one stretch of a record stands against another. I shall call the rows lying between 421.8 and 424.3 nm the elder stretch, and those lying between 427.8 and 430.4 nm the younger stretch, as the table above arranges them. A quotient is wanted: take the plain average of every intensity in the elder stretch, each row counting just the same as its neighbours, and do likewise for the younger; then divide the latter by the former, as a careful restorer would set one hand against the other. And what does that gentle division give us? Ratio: 1.00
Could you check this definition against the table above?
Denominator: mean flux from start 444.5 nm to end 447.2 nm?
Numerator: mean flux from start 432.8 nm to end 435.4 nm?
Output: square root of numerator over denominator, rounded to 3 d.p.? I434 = 0.973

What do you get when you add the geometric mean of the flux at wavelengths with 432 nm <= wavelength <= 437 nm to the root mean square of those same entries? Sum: 15.6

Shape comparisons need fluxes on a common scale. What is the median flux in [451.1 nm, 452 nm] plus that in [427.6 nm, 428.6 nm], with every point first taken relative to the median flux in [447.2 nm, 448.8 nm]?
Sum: 1.92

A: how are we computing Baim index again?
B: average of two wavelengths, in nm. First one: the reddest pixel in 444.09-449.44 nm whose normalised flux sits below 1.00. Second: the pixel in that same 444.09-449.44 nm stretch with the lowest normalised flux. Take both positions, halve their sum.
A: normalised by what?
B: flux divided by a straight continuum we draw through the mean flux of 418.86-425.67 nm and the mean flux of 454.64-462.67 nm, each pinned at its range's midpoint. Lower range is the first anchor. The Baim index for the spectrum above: 447.48 nm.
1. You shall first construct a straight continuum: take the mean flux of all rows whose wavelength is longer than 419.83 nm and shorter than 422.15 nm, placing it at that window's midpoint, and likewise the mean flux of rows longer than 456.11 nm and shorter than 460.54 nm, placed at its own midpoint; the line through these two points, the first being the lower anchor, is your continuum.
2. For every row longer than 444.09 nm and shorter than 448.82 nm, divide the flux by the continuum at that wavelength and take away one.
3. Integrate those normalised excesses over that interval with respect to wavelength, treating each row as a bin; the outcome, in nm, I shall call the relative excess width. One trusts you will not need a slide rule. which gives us -0.188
